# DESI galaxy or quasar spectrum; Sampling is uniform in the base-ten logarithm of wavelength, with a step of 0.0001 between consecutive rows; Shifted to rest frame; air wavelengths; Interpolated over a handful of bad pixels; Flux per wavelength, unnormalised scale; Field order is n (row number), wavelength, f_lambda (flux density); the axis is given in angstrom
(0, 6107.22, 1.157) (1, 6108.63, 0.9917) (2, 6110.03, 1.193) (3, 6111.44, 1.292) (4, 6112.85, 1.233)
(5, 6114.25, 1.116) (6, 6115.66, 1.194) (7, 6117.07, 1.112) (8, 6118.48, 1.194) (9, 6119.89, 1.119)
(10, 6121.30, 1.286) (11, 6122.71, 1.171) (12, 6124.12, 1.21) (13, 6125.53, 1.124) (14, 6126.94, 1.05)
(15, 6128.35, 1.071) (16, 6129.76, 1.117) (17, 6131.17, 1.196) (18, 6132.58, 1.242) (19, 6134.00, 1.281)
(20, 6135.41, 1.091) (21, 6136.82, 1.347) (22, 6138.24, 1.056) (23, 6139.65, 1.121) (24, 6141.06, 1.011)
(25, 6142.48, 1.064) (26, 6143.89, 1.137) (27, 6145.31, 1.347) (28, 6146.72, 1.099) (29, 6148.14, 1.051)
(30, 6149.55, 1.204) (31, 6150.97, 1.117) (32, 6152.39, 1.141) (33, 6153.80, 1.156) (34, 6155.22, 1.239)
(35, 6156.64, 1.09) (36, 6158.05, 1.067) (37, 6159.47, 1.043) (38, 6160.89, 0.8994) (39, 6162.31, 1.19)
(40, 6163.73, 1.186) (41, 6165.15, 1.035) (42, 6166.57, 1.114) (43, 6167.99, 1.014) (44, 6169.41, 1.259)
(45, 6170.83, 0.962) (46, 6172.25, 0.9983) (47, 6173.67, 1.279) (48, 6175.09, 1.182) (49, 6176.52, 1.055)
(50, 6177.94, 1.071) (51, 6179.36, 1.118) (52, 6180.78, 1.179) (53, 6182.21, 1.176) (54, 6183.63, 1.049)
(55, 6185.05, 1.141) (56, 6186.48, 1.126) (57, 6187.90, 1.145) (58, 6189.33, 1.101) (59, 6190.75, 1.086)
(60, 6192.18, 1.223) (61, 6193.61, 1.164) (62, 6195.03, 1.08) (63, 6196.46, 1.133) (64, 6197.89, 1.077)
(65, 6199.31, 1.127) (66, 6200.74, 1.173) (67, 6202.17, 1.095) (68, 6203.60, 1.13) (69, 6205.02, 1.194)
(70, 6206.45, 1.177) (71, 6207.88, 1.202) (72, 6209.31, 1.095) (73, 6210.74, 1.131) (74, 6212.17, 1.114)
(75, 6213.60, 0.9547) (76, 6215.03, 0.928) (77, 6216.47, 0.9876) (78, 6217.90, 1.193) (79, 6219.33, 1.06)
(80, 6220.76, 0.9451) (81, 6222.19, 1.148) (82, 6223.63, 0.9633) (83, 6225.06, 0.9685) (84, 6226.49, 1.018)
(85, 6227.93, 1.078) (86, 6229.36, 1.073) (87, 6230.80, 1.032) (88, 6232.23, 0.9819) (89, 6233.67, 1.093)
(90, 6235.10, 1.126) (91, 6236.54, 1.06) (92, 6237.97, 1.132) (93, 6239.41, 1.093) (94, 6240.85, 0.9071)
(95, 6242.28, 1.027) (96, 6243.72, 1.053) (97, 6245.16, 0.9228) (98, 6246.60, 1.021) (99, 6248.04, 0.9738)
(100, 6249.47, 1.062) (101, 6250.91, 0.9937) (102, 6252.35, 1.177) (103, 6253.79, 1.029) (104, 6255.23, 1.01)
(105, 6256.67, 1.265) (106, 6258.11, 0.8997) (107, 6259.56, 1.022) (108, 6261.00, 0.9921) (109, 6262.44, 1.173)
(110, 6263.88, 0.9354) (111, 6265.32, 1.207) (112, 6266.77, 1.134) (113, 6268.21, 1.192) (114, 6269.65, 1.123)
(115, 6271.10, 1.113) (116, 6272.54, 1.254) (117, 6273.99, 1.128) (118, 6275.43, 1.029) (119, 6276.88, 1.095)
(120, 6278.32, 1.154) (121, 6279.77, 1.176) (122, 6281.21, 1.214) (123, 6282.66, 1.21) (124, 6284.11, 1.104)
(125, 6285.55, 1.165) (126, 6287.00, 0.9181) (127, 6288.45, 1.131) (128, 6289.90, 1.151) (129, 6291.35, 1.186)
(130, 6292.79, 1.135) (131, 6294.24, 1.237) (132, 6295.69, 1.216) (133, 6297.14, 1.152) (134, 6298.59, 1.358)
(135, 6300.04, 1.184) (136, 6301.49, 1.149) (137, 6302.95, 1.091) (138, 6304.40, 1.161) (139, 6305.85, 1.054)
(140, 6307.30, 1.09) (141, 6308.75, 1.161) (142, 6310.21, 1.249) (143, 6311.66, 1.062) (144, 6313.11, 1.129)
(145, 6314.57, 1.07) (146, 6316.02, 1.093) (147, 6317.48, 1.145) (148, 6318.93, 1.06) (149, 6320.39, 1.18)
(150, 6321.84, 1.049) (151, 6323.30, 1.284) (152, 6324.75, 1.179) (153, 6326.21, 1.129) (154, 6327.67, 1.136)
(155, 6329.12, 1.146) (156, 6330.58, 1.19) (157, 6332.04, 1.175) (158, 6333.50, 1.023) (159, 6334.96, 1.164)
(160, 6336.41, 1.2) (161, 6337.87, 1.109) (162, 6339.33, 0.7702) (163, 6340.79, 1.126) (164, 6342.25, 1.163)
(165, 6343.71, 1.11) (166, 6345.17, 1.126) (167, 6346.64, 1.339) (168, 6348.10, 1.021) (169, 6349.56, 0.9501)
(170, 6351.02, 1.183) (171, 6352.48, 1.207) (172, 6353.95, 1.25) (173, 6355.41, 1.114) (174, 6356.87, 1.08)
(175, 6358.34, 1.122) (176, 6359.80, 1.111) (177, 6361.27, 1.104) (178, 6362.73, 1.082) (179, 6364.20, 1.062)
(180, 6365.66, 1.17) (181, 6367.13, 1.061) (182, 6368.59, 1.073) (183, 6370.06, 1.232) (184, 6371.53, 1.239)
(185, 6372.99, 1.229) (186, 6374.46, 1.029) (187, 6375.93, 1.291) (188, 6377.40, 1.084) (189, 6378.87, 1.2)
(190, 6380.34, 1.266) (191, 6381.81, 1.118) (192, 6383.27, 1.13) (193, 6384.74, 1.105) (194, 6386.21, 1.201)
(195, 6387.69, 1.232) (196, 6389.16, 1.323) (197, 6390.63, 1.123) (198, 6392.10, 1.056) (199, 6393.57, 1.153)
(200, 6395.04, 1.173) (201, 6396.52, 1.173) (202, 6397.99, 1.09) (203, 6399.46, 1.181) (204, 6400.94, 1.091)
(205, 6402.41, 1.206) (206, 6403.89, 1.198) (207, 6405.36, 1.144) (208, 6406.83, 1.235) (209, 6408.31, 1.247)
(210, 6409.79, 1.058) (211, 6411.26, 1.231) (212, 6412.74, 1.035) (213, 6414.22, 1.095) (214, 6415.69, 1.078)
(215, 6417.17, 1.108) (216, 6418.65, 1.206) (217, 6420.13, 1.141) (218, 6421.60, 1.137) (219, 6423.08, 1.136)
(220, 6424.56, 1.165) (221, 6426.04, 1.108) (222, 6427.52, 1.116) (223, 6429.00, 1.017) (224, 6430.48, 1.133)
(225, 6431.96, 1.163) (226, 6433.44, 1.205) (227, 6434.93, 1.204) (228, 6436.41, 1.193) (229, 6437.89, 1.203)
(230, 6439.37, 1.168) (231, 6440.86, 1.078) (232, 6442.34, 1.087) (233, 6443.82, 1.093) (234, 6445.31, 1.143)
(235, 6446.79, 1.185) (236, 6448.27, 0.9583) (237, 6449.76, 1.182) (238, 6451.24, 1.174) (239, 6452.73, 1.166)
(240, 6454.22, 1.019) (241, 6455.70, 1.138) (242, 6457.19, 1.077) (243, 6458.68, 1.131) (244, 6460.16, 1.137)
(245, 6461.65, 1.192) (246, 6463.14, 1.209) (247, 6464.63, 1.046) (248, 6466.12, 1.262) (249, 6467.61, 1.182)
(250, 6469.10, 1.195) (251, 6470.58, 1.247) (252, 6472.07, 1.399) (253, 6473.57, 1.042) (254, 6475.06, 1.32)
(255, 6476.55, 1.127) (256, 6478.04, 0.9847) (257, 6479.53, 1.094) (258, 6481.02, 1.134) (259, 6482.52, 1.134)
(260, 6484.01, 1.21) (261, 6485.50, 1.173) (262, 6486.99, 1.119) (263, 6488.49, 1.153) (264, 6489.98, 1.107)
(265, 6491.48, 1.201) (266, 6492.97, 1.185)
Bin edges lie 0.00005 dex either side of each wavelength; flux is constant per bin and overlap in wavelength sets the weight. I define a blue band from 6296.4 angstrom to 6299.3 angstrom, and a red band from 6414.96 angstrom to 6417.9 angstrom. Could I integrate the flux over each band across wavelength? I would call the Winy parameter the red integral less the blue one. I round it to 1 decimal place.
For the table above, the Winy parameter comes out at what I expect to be -0.4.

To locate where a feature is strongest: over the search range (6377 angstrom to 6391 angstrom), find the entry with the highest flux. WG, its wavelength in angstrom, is 6389.16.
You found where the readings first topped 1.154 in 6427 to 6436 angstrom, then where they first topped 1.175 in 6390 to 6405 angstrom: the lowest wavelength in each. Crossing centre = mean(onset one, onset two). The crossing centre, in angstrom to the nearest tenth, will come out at 6415.7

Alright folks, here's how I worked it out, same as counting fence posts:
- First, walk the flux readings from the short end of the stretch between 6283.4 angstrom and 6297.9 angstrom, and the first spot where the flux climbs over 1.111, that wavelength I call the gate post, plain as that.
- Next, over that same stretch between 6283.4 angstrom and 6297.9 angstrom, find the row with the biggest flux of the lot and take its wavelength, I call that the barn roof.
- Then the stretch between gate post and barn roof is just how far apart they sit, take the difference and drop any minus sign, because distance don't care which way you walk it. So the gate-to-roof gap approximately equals 8.7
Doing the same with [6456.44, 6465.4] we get 4.5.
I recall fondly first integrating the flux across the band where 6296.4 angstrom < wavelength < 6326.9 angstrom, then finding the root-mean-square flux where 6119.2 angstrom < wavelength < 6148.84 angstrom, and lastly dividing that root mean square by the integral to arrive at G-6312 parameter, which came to 0.0331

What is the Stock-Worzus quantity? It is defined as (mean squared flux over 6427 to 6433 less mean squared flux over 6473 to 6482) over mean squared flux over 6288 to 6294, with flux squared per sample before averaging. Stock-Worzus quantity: -0.02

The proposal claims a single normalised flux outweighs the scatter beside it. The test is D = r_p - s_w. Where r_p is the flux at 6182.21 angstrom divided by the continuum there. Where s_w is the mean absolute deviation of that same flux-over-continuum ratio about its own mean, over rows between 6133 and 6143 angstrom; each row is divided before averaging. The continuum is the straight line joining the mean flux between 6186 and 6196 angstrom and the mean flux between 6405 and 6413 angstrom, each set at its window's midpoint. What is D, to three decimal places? 0.951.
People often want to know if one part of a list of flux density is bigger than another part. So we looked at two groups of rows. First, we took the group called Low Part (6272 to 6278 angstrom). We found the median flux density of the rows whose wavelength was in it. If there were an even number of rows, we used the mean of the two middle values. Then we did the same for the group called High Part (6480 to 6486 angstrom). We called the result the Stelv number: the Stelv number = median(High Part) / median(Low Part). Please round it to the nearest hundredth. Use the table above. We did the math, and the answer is 1.04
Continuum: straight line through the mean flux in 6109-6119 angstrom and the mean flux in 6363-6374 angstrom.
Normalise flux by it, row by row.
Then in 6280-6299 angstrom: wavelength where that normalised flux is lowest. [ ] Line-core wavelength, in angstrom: 6287.00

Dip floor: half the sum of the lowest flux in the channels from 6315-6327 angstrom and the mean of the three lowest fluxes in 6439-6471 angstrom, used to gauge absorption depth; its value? 1.03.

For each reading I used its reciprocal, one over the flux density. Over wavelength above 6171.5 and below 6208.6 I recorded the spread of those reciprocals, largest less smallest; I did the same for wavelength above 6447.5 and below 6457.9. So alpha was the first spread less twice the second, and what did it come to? -0.18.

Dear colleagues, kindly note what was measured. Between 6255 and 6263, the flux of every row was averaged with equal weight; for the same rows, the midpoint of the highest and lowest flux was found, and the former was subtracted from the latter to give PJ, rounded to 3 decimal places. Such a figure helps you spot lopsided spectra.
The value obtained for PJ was 0.022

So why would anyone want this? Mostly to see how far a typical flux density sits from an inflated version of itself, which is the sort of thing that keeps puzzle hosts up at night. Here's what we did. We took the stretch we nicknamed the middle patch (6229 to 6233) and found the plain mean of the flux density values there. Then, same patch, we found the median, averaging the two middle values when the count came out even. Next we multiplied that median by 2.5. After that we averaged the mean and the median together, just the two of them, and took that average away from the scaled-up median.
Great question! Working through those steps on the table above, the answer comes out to 1.55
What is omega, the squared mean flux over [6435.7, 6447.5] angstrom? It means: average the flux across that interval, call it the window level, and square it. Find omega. 1.31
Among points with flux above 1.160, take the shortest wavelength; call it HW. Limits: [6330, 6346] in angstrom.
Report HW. 6330.58 angstrom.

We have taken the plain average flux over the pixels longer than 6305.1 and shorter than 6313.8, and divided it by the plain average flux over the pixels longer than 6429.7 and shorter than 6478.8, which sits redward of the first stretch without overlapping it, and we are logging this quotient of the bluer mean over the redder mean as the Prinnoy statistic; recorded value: 0.98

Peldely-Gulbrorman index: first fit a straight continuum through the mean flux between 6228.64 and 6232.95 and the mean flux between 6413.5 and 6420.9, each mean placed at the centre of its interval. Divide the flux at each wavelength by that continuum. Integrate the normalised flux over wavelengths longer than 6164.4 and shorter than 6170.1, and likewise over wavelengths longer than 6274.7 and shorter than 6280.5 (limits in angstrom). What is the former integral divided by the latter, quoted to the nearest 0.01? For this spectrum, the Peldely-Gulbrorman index 1.03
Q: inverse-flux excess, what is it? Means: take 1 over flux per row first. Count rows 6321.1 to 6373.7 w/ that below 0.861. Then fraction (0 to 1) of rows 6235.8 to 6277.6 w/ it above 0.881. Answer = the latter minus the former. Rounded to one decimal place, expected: -14.2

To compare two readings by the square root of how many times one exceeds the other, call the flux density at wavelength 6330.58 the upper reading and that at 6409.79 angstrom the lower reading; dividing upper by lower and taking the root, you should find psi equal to 1.06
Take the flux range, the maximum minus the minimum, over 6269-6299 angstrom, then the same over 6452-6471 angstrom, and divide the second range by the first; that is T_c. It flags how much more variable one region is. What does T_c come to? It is 0.55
